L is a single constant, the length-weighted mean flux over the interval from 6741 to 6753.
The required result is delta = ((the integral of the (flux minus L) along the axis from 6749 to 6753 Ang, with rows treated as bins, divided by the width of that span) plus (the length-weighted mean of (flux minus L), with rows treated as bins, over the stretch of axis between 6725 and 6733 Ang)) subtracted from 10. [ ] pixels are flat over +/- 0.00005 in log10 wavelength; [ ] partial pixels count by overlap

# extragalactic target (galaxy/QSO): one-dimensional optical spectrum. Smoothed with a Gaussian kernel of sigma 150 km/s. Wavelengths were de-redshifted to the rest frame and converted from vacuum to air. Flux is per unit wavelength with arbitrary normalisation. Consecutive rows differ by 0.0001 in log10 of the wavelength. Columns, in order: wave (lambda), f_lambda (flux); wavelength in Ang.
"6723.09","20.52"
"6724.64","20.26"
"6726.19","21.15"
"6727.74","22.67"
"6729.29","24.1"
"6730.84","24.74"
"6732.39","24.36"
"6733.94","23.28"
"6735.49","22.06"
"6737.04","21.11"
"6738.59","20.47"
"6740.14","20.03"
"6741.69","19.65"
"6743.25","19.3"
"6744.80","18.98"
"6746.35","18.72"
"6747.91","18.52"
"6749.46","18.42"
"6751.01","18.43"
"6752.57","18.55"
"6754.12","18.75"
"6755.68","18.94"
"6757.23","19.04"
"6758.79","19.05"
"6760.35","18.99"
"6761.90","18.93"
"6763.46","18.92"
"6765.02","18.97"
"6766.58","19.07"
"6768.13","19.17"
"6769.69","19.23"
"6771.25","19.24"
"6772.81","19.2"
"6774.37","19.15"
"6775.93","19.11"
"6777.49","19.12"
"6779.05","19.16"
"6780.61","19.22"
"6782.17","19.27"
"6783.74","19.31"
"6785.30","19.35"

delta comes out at 5.9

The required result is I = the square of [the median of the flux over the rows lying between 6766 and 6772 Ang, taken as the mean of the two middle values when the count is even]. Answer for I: 369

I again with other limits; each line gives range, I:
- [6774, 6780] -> 366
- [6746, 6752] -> 341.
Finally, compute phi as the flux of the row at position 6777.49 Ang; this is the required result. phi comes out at 19.12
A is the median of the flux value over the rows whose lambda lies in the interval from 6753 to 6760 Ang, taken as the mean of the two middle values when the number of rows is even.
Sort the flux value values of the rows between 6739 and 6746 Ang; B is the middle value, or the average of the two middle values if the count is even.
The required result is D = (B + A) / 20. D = 1.92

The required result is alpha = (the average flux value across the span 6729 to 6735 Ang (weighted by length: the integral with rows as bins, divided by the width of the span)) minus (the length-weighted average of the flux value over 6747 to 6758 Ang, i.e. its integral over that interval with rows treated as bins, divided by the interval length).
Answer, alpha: 5.4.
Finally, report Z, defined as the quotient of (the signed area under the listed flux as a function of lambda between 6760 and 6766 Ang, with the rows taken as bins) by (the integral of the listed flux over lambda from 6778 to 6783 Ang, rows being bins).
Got 1.2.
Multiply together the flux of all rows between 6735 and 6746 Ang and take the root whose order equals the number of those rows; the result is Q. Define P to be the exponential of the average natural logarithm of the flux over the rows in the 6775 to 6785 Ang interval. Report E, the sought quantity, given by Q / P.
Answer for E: 1.05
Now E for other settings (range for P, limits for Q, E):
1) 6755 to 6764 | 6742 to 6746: 1.01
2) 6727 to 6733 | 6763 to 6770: 0.80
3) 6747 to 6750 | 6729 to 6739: 1.24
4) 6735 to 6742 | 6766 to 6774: 0.93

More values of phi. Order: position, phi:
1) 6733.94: 23.28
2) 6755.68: 18.94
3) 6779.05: 19.16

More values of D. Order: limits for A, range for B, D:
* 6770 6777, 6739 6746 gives 1.93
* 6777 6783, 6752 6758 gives 1.90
